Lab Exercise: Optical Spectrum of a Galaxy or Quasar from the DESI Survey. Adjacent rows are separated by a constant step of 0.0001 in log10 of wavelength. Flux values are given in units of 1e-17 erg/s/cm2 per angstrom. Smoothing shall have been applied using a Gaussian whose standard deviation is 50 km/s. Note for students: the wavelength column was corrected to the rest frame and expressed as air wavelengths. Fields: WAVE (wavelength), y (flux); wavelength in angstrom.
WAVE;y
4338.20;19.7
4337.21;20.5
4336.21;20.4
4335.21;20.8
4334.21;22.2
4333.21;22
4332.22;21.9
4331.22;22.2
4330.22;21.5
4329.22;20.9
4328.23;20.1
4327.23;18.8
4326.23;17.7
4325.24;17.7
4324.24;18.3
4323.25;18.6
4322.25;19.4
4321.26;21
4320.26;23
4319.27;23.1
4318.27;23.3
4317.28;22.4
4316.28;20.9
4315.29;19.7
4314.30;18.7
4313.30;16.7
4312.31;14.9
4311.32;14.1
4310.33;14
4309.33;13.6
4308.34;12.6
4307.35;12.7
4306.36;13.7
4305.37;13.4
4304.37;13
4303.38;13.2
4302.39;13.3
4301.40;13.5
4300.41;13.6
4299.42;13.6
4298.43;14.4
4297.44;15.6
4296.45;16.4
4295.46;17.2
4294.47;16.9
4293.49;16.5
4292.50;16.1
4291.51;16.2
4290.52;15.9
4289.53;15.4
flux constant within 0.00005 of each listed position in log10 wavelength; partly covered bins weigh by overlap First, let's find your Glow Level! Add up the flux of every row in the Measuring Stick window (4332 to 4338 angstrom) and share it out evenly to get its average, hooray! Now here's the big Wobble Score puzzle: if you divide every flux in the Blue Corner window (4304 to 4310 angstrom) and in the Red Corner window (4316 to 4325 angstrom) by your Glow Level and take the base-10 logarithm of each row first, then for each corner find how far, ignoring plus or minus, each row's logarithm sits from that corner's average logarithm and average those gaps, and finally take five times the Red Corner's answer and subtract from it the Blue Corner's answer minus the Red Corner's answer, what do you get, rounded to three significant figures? 0.189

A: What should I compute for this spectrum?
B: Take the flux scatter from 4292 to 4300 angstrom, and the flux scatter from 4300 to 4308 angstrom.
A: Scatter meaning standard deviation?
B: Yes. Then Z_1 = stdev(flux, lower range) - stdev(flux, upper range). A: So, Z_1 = 0.9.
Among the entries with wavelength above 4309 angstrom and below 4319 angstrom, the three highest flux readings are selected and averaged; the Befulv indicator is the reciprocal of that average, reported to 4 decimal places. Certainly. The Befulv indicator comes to 0.0450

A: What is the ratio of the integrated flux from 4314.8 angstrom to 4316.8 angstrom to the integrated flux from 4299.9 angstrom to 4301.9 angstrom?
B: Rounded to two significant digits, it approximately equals 1.5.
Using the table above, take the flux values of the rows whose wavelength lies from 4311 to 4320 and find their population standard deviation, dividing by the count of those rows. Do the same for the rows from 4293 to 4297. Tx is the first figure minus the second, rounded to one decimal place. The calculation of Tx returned 3.0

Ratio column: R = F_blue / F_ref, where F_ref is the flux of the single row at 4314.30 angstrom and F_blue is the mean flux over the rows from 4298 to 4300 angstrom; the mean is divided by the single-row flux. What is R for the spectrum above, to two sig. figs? 0.75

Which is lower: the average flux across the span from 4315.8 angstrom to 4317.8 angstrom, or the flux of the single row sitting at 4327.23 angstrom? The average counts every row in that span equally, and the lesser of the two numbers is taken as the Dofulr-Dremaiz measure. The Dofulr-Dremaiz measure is 18.8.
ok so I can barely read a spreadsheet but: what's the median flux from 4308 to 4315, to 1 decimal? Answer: 14.1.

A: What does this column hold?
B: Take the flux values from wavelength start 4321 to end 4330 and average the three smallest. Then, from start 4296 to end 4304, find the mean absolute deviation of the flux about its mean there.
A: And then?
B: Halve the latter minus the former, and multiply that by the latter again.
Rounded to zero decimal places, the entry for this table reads -8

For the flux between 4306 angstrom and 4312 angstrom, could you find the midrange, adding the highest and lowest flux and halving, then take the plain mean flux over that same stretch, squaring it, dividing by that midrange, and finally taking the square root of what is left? 3.7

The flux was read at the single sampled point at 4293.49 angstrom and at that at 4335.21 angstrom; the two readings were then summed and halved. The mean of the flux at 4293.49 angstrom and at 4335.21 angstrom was 19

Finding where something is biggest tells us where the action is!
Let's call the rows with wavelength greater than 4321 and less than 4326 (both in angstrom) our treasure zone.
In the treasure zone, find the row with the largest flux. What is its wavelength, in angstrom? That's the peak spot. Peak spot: 4321.26 angstrom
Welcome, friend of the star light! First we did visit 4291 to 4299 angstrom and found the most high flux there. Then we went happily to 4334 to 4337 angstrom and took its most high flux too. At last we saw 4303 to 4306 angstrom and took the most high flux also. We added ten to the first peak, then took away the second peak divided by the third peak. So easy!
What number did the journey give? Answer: 25.5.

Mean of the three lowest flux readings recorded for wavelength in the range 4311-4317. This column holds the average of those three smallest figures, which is 15.2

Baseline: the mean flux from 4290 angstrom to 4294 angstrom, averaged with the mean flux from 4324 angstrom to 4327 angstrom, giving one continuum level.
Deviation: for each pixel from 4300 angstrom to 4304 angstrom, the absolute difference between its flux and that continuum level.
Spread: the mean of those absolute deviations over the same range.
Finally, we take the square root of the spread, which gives 1.9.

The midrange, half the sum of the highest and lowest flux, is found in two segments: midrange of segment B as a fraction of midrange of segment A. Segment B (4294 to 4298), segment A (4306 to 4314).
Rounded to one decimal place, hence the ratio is 1.1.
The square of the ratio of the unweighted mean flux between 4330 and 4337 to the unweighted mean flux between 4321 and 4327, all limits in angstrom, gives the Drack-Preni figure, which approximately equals 1.3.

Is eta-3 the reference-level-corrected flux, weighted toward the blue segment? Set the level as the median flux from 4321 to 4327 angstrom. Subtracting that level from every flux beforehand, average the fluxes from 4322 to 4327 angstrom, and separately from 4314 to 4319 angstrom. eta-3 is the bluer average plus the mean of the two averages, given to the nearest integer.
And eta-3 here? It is 4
